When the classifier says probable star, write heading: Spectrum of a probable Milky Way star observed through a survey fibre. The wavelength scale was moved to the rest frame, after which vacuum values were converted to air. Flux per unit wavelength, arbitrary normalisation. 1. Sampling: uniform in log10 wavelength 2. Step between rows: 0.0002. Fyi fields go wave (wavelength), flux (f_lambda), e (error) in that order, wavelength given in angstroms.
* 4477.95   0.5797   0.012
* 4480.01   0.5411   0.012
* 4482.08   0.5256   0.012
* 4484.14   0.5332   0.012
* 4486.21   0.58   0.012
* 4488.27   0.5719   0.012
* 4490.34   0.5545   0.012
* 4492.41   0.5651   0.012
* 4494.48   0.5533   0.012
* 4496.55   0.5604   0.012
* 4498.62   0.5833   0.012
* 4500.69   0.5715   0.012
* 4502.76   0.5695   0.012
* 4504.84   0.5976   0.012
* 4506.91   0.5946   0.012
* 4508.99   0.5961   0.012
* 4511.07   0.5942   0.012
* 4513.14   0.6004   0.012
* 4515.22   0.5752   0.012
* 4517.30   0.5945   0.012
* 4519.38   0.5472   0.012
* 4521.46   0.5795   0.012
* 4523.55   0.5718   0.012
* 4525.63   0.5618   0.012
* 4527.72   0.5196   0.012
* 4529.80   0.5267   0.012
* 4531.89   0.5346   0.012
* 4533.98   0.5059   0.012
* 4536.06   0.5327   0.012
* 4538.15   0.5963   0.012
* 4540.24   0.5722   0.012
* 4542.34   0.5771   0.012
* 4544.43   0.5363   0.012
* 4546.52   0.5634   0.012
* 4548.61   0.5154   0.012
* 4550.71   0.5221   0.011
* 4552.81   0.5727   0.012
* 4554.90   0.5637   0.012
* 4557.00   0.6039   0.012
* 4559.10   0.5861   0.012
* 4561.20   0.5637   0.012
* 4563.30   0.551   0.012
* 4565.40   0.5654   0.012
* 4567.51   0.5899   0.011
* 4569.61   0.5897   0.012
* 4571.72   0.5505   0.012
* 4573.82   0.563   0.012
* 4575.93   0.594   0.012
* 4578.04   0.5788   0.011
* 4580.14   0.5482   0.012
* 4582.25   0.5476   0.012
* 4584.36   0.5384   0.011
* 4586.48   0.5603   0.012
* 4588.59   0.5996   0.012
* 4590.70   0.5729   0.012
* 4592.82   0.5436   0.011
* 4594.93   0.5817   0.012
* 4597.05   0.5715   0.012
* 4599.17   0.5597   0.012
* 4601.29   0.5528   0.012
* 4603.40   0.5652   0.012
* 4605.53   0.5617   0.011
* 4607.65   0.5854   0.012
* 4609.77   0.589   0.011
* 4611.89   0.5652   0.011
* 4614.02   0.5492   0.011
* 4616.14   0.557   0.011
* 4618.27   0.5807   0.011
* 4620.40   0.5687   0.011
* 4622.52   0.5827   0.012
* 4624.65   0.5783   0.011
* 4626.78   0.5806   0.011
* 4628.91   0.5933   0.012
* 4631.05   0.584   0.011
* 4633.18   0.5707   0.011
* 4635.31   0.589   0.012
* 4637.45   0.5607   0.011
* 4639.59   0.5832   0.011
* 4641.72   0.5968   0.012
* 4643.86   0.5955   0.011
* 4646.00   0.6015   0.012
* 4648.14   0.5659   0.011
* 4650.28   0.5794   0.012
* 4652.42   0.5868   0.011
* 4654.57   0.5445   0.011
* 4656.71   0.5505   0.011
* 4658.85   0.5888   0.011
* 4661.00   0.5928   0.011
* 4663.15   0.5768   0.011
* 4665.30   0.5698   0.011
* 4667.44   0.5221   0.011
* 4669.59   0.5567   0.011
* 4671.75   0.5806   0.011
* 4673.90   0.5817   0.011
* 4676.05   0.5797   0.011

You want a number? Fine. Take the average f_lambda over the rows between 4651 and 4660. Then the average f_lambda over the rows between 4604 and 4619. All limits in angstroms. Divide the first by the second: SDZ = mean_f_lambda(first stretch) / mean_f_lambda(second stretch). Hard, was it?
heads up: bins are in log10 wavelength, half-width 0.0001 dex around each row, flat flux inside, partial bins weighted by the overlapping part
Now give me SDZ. 1.00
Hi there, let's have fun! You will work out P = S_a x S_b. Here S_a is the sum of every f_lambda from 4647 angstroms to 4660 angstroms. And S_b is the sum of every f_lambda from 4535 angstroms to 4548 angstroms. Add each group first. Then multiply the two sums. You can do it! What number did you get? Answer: 11.5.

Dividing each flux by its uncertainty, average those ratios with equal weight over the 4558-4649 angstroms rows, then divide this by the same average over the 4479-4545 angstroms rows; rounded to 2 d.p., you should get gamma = 1.06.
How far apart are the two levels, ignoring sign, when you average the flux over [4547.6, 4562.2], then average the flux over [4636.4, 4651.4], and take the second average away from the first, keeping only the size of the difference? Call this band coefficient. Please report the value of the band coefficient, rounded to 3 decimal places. 0.022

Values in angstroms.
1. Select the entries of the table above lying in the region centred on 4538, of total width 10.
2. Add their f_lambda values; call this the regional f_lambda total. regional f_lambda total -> 2.78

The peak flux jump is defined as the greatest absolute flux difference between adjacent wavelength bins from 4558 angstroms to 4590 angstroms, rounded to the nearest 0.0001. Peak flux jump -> 0.0393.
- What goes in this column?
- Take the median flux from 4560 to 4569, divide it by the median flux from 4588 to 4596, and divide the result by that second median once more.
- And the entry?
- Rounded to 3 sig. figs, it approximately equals 1.69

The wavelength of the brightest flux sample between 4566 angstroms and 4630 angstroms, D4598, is 4588.59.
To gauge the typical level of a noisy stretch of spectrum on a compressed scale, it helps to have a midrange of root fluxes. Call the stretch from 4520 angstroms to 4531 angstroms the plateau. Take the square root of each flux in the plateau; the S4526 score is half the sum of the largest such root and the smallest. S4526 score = 0.741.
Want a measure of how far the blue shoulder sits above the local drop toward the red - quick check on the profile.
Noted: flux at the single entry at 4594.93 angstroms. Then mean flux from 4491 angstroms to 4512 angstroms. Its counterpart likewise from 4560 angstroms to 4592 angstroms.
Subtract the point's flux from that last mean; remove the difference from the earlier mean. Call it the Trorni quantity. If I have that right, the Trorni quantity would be 0.59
